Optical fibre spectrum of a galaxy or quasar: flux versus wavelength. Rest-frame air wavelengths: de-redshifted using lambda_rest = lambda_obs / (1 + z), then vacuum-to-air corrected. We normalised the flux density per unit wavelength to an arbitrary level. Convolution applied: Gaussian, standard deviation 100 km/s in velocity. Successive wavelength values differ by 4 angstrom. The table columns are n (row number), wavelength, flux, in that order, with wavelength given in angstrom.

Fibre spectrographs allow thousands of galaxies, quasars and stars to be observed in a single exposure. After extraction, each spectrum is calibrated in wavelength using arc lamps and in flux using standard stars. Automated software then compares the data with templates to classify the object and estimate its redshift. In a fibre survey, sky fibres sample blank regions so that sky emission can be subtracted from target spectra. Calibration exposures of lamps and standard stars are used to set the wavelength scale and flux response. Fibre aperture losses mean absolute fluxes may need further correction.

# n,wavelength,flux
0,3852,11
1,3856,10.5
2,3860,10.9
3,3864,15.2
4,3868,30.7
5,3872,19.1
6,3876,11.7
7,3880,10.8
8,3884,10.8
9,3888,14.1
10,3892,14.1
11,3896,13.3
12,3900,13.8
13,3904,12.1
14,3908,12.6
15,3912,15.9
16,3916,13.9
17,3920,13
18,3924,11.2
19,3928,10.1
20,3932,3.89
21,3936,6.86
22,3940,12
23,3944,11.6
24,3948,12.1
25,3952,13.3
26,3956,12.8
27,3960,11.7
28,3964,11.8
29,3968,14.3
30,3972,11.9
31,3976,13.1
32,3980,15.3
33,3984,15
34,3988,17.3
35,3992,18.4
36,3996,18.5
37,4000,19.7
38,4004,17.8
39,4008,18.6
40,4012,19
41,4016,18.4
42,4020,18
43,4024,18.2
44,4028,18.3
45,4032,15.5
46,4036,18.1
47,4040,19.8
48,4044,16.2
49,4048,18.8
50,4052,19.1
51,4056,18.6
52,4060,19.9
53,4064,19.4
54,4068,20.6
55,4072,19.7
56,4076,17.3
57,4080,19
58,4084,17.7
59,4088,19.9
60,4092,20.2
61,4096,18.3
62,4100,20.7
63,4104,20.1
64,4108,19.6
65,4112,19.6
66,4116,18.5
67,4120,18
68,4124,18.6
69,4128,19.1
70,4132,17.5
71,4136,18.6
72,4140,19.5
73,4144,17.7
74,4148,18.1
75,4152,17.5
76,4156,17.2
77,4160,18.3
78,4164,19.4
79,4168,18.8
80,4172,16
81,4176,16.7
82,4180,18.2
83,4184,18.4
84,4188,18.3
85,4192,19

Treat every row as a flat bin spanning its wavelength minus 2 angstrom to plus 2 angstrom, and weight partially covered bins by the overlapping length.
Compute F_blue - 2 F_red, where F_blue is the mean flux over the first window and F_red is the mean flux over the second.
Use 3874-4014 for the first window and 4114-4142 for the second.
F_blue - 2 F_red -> -23.6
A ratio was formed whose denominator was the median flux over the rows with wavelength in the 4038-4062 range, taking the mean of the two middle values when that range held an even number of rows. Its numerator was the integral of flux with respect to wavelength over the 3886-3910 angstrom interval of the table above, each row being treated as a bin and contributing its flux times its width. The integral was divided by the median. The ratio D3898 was 16.9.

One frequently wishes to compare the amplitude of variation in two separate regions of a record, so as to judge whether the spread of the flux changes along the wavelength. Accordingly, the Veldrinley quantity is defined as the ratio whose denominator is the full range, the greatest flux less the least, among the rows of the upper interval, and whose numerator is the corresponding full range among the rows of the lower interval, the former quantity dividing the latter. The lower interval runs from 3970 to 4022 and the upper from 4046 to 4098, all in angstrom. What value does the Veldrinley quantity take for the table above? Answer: 2.4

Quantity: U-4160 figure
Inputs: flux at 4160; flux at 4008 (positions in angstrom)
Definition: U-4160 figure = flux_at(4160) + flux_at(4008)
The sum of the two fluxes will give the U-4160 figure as 36.9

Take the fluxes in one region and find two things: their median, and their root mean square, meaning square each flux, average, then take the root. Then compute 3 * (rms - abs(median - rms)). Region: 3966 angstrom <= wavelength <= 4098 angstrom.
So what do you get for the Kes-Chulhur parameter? 53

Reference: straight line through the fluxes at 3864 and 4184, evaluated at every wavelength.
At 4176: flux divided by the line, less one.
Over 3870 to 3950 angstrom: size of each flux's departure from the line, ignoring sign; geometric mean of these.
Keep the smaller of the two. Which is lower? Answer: -0.09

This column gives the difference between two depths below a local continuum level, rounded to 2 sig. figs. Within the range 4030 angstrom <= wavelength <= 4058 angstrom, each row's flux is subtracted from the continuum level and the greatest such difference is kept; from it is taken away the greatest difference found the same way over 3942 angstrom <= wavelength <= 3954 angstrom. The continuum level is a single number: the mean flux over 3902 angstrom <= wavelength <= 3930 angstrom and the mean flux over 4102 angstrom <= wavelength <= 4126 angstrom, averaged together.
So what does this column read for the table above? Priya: -3.9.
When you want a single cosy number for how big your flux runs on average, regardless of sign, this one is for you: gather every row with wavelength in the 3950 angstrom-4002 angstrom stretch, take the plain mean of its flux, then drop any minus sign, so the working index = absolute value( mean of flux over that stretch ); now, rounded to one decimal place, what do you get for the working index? 14.9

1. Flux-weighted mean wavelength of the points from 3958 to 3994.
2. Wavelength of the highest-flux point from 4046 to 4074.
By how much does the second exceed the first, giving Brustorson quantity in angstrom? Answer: 90.5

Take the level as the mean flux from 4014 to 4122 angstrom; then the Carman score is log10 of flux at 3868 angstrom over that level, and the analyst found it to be 0.21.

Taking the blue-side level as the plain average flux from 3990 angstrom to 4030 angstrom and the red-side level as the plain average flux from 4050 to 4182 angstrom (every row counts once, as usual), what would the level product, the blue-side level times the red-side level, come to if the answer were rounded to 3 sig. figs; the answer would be 346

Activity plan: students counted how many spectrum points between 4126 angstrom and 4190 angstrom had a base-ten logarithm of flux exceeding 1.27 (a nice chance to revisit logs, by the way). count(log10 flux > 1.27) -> 4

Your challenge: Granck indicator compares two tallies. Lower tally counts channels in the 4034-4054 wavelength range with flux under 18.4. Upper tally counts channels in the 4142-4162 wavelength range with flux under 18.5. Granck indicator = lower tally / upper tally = 0.4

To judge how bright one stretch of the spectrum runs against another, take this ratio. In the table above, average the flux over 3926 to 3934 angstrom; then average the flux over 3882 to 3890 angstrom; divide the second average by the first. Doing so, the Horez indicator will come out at 1.78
